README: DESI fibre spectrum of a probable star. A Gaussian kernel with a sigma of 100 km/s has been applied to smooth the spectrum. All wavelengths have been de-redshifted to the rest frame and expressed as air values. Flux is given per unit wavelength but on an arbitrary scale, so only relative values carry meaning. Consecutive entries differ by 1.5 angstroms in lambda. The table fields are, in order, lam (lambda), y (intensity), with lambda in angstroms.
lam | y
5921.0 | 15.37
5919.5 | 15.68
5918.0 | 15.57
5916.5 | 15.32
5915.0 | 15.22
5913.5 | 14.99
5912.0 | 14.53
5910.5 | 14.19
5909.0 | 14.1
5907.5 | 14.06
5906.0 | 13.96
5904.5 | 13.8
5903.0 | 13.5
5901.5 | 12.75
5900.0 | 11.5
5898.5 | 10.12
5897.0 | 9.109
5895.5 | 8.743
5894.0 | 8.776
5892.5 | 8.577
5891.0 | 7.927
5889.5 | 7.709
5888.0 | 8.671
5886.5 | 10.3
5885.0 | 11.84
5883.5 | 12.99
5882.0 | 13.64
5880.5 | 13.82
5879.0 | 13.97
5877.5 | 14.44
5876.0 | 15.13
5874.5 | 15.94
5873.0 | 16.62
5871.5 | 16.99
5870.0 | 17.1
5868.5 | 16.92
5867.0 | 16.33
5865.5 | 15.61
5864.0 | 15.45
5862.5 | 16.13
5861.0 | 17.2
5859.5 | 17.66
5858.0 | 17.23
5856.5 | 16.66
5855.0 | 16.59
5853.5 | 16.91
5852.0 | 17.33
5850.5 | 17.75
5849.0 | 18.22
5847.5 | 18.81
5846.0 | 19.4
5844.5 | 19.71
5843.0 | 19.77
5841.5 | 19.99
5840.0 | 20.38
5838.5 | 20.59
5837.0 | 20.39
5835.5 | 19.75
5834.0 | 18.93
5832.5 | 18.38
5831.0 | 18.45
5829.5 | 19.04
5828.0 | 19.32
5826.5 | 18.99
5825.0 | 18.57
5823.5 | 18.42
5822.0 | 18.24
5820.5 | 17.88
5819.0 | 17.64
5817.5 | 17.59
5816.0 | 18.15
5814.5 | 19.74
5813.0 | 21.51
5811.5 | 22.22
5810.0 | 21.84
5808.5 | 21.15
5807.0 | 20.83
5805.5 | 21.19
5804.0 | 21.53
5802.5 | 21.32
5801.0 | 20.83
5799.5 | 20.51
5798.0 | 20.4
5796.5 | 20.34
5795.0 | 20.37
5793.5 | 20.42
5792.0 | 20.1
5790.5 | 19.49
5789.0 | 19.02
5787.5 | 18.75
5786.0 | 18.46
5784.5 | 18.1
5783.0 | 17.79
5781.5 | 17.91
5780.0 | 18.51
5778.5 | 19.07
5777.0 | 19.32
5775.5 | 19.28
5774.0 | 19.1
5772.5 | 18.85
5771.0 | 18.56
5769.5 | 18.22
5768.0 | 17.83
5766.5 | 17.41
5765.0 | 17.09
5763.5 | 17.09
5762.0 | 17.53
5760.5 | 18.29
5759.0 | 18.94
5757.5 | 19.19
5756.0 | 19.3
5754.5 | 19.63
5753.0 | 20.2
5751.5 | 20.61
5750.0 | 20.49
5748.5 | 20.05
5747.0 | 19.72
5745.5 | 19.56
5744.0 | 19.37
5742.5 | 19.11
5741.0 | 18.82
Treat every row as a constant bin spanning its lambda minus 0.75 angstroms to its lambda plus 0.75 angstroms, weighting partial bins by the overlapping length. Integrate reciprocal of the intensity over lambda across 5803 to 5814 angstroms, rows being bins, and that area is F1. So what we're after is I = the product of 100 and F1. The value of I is 51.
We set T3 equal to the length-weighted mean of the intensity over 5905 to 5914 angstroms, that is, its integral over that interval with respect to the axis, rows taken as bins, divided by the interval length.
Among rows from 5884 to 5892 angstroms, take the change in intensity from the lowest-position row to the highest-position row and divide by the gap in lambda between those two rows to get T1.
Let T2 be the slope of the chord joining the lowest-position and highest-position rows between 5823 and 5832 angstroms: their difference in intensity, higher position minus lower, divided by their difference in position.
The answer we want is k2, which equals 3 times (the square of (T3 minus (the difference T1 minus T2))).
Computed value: 669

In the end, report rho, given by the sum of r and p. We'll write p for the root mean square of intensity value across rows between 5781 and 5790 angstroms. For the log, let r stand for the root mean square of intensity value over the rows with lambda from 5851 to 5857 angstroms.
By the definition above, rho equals 35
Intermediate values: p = 18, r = 16.9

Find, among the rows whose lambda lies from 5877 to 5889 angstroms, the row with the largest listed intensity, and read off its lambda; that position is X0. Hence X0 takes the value 5877.5 angstroms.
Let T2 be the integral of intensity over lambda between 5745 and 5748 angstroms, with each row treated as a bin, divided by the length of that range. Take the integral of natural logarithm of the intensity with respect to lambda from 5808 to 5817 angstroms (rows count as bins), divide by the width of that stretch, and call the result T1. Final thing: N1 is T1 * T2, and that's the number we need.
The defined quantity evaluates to 60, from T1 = 3.03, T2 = 19.7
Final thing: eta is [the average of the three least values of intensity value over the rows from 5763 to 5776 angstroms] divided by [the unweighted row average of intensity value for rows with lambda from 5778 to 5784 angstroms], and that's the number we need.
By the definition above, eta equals 0.94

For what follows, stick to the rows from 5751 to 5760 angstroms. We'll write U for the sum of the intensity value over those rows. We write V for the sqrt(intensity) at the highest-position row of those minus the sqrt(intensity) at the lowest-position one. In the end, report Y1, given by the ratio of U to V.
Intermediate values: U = 118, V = -0.19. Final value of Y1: -628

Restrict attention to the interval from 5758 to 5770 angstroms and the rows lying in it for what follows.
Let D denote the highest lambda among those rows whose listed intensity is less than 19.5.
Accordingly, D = 5769.5 angstroms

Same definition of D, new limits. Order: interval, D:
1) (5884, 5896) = 5895.5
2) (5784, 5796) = 5790.5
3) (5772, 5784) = 5783.0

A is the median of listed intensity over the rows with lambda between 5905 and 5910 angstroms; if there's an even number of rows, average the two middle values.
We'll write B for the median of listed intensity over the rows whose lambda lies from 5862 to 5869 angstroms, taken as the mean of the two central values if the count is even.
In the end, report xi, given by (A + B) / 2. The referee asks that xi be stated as 15.1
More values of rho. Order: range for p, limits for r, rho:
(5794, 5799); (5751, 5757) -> 40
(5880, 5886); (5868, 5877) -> 30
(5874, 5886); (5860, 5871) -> 30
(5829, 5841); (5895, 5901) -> 29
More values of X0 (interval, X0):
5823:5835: 5828.0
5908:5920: 5919.5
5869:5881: 5870.0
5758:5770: 5759.0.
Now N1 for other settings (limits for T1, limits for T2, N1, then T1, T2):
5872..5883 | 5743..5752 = 54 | 2.69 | 19.9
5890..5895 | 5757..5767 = 38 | 2.13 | 17.9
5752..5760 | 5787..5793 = 58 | 2.97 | 19.4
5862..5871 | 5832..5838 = 54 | 2.79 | 19.5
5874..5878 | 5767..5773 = 50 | 2.72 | 18.3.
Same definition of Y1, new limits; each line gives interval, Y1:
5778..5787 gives -1560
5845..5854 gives -371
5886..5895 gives -210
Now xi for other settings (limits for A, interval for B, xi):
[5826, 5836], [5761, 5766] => 18.0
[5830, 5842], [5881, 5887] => 16.1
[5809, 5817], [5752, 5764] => 20.3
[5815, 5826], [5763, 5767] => 17.6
